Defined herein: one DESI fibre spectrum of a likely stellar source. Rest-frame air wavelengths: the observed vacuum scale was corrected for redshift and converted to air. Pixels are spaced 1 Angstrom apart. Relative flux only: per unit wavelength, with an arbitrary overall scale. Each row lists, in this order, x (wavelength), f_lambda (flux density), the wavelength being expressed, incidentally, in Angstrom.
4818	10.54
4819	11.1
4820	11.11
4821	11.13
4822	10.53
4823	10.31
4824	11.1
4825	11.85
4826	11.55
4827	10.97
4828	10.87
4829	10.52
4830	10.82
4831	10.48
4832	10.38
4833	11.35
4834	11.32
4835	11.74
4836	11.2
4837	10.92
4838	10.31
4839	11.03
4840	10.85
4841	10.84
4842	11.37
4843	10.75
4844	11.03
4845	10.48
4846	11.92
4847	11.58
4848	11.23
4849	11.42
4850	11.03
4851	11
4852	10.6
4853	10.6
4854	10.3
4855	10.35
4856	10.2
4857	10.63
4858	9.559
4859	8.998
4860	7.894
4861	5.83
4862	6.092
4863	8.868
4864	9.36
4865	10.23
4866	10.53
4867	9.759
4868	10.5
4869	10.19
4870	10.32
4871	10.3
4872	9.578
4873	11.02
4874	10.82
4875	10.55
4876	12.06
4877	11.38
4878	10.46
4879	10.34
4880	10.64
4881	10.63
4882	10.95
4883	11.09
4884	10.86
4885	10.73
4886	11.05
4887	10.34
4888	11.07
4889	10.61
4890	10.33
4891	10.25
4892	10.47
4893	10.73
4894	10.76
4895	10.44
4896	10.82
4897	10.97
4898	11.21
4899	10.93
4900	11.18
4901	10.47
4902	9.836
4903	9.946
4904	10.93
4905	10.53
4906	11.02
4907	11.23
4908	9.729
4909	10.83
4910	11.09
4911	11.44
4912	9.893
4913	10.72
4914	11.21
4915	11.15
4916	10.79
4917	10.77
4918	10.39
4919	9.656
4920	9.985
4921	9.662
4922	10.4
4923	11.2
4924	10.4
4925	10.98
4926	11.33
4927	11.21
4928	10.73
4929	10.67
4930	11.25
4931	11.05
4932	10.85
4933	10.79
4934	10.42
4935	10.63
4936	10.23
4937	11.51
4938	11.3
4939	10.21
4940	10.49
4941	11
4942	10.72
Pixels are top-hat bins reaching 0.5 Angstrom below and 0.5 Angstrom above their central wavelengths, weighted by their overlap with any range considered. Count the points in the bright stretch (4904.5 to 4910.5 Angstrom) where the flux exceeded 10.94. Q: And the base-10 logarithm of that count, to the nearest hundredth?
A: 0.48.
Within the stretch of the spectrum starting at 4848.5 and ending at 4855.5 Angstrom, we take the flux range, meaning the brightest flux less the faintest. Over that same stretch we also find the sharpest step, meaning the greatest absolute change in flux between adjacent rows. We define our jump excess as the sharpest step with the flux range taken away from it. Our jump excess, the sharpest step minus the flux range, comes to -0.72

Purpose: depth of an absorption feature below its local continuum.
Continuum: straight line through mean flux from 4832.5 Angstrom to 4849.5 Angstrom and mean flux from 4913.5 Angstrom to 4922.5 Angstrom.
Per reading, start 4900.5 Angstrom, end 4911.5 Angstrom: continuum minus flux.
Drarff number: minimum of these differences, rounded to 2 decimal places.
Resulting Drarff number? -0.93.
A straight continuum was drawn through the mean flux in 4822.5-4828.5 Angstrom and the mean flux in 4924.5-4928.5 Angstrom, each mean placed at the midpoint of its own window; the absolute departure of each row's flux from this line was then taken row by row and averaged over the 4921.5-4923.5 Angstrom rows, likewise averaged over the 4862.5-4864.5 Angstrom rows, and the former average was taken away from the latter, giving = 1.6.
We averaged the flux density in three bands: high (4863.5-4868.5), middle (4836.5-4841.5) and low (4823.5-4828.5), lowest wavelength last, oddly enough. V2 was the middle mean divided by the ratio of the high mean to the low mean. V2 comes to 12.1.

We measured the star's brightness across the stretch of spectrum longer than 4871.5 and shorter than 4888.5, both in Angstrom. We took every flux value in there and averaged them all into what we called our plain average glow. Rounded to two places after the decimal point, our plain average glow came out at 10.80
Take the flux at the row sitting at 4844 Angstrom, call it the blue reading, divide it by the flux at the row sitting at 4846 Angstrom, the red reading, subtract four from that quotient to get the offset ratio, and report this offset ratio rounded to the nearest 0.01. -3.07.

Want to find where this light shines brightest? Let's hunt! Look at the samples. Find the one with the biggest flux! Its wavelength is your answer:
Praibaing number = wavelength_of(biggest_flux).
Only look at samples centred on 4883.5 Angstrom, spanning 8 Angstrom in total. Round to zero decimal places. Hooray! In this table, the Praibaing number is 4883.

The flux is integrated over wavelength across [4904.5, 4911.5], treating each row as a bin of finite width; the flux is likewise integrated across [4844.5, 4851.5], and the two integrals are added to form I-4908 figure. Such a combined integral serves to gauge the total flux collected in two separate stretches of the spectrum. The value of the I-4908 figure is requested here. 155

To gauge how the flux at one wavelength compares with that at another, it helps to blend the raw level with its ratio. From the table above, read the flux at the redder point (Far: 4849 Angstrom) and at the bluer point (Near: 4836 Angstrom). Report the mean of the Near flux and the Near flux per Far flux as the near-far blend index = 6.09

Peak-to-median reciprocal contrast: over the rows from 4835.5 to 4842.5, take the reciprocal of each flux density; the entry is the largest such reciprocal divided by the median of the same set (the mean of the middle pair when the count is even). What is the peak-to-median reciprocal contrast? 1.06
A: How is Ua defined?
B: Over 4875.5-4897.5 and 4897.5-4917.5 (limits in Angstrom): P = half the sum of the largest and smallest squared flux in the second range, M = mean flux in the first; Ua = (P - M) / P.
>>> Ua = 0.904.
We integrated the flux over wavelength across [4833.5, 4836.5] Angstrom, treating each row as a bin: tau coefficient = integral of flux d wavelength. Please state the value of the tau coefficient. 34.3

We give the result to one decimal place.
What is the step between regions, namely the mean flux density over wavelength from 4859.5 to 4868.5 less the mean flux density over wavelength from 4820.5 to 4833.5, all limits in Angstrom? -2.1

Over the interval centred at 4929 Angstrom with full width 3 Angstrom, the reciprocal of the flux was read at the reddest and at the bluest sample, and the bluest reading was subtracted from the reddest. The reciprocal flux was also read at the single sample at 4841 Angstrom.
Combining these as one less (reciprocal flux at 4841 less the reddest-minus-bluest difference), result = 0.9034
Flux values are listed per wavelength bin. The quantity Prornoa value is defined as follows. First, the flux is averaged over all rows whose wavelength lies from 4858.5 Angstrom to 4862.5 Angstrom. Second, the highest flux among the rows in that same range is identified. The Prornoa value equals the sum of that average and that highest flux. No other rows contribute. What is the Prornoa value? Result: 16.2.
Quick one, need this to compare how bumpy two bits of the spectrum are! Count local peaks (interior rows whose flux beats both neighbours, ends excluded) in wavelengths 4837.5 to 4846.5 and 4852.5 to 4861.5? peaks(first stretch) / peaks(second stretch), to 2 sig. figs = 1.5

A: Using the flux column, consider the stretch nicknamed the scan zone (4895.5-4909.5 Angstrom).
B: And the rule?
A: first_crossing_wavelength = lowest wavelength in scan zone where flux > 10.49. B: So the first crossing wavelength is 4896 Angstrom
